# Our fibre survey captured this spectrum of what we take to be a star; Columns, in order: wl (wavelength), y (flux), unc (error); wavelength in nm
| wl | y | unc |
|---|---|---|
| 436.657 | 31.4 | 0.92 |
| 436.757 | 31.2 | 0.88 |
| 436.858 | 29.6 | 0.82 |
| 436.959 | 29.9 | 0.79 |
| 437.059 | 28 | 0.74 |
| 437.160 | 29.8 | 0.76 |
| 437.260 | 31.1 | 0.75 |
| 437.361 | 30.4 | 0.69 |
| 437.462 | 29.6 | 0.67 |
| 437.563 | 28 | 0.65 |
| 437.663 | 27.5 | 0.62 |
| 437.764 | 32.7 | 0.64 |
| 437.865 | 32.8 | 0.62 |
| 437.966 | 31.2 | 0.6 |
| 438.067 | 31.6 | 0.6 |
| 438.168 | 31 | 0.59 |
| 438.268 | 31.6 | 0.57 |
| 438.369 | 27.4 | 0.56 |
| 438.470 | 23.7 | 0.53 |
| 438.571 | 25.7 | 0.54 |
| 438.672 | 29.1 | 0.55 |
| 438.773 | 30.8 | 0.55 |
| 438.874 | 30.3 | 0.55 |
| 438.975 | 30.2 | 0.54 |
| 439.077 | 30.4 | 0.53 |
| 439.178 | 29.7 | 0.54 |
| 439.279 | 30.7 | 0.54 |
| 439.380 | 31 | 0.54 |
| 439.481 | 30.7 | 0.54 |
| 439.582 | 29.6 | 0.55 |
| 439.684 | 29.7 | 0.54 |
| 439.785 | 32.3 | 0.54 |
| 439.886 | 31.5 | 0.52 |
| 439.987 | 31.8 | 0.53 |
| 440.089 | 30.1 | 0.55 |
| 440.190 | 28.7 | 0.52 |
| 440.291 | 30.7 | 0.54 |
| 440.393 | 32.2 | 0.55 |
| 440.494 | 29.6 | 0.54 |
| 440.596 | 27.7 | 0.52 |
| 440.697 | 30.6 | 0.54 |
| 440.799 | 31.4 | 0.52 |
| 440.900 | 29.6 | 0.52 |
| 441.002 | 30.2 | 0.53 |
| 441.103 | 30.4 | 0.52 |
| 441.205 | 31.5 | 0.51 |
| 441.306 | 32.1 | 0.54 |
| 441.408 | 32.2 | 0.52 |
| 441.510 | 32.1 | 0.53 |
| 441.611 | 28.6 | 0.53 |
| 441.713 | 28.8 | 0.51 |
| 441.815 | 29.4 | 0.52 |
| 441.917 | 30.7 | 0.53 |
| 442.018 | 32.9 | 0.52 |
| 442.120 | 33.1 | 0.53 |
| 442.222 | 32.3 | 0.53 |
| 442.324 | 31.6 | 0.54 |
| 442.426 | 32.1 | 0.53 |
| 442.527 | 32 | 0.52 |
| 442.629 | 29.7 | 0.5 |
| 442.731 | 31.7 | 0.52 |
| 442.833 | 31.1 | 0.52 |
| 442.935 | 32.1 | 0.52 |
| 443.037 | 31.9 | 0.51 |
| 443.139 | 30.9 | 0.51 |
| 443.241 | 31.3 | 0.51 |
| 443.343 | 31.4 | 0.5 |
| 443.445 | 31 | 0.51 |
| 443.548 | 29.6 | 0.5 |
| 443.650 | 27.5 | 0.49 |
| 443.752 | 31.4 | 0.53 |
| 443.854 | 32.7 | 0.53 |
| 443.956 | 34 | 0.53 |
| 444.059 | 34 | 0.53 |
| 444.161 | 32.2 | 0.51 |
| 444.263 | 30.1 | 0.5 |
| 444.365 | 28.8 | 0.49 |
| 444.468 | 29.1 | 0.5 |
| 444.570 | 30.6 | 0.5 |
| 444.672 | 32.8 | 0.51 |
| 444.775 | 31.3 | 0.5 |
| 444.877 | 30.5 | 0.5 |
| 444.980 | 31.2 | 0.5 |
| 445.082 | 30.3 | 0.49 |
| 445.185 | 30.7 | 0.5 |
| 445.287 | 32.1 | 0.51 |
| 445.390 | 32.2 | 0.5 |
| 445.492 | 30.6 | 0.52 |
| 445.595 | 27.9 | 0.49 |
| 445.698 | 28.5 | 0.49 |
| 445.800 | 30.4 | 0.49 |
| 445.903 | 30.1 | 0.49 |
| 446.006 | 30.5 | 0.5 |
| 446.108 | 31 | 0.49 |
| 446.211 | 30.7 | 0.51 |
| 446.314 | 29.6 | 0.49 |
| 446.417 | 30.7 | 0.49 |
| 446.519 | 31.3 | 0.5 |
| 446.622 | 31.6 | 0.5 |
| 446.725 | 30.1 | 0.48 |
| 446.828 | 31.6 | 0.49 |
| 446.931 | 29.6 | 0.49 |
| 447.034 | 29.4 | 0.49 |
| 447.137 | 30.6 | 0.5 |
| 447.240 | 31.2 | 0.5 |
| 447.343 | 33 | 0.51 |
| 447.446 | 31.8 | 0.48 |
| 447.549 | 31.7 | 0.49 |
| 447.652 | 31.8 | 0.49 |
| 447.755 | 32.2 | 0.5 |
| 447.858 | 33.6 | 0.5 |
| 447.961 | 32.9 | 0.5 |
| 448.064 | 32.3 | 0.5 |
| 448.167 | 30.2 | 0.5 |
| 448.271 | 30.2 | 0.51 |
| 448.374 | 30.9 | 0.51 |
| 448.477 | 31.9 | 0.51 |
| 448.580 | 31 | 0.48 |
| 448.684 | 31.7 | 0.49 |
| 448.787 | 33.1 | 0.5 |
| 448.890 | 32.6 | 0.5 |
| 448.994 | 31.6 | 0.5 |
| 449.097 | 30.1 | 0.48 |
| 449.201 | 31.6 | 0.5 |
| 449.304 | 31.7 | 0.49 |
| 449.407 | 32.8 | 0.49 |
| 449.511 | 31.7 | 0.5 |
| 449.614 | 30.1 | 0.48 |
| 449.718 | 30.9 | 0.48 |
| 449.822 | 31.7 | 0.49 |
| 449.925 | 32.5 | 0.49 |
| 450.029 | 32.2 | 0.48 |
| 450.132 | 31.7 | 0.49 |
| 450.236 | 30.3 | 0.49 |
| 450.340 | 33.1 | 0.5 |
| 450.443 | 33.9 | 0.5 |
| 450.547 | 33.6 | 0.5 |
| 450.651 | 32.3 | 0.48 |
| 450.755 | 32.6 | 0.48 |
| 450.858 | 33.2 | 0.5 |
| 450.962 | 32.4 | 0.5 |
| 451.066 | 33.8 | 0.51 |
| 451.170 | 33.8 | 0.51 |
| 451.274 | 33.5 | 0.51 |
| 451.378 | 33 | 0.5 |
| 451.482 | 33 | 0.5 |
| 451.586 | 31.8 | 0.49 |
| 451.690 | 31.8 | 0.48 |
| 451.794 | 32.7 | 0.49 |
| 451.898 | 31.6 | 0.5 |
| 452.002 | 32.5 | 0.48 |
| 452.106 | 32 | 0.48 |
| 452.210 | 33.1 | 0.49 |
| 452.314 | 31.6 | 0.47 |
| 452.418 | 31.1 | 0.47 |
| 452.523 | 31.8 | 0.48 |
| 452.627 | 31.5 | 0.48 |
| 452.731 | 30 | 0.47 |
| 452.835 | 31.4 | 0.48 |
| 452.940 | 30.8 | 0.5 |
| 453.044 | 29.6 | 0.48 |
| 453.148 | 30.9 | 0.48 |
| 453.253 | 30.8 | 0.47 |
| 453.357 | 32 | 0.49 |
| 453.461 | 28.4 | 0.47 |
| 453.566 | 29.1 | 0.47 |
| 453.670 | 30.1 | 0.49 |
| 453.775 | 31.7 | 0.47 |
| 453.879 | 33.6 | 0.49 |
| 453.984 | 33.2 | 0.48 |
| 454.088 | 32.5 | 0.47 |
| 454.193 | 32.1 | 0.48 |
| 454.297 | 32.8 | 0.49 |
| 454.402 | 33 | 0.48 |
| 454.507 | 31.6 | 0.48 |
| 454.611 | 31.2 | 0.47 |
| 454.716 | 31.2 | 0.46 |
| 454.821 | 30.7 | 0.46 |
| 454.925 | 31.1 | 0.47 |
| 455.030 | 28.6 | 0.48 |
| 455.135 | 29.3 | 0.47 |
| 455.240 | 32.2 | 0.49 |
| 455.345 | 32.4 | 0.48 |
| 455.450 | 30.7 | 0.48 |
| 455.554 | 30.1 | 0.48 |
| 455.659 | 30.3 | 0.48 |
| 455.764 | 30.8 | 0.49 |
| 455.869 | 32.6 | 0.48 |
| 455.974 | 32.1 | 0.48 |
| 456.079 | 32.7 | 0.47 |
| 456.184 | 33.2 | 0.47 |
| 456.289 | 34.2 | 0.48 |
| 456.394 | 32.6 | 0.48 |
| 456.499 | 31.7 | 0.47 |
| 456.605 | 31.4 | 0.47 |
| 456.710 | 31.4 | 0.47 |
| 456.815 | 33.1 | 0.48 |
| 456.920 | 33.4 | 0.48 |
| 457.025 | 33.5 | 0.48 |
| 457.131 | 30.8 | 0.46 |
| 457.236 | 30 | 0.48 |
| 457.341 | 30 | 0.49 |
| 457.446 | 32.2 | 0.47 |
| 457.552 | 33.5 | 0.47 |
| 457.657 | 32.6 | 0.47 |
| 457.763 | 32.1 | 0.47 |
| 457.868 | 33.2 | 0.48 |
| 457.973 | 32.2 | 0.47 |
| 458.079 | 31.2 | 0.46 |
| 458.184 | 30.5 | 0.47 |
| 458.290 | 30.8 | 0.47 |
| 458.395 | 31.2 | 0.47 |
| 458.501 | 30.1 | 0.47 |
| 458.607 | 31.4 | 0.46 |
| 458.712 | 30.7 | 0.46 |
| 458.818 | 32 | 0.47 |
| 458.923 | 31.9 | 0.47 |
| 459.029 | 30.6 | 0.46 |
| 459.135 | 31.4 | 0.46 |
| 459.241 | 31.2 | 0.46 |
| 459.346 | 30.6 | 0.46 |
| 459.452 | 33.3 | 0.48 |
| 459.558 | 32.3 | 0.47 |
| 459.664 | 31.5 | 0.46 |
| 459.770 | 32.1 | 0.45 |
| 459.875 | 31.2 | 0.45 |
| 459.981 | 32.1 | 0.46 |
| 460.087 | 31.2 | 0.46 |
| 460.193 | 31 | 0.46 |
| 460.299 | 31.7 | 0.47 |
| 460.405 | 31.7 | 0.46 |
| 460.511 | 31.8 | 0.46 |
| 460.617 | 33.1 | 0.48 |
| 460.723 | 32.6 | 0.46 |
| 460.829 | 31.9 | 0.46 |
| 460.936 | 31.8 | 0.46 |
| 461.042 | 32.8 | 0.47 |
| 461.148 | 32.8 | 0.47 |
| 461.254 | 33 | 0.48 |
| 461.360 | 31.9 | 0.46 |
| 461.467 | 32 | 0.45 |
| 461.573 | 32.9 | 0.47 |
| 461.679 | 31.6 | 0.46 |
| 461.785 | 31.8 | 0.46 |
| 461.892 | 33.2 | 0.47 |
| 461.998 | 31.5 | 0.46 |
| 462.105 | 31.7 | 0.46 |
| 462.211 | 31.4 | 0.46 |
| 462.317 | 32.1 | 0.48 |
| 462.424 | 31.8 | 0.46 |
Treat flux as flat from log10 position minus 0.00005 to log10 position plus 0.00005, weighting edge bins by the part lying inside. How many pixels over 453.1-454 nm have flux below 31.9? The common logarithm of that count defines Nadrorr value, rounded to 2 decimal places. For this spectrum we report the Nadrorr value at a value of 0.78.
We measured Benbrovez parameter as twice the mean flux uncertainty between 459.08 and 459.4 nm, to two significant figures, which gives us 0.92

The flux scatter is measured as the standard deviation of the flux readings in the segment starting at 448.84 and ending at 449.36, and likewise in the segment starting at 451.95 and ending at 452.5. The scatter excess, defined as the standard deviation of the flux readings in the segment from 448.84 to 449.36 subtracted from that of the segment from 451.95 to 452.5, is -0.1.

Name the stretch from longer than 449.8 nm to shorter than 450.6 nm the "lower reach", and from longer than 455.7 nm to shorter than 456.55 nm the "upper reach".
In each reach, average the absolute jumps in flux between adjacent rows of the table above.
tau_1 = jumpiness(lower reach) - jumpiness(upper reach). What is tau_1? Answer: 0.00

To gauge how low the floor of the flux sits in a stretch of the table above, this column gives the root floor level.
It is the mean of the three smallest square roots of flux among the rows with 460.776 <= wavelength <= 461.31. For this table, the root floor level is 5.67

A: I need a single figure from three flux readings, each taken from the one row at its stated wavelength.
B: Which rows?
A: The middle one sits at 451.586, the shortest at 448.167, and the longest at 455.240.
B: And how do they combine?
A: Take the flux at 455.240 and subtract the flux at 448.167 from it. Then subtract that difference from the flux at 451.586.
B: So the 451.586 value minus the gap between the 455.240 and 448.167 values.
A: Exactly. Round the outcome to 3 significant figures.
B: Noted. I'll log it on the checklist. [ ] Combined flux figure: 29.8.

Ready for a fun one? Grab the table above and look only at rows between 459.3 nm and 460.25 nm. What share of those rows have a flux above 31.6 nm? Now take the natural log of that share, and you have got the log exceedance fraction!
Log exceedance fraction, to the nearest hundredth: -0.81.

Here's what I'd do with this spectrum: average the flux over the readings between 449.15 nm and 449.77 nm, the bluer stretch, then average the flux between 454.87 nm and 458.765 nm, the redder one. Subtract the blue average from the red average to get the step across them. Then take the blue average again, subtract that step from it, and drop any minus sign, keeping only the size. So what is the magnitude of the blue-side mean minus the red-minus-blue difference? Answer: 31.3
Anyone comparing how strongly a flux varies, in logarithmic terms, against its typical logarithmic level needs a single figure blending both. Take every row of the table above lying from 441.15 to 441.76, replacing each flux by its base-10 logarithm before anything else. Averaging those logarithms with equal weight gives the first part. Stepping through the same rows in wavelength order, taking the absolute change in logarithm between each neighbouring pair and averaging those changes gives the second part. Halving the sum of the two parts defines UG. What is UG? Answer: 0.751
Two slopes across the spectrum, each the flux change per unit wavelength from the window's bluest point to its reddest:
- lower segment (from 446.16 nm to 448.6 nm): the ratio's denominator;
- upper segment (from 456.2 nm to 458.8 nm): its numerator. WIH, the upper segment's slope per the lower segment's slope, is -11.4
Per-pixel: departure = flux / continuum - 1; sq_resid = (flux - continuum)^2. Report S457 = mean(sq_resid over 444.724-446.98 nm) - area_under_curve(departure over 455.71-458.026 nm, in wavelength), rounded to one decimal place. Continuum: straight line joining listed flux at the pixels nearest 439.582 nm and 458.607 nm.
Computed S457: 1.1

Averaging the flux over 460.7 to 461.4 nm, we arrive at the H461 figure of 32.40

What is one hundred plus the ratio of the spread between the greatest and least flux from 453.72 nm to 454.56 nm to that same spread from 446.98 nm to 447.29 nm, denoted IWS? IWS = 101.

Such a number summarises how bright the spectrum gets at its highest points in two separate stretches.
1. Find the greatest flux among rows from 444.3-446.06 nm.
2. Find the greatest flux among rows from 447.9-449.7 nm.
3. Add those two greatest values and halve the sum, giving 32.95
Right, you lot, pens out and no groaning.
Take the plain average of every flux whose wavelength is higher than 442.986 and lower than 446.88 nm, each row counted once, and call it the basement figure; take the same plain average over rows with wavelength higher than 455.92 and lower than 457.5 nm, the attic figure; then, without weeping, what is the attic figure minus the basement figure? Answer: 1.3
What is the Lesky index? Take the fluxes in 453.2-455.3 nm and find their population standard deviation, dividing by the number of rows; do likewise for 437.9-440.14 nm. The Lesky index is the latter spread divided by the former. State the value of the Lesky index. 1.3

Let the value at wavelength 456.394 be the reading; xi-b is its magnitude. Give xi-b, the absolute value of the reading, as 32.6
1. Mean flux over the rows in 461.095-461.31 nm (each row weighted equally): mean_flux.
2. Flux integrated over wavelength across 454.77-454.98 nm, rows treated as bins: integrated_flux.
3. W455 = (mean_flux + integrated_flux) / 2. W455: 19.7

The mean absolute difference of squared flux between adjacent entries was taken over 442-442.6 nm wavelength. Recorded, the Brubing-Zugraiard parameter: 30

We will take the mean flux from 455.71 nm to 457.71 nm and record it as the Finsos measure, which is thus 32.2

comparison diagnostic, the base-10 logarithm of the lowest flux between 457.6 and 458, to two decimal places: 1.51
